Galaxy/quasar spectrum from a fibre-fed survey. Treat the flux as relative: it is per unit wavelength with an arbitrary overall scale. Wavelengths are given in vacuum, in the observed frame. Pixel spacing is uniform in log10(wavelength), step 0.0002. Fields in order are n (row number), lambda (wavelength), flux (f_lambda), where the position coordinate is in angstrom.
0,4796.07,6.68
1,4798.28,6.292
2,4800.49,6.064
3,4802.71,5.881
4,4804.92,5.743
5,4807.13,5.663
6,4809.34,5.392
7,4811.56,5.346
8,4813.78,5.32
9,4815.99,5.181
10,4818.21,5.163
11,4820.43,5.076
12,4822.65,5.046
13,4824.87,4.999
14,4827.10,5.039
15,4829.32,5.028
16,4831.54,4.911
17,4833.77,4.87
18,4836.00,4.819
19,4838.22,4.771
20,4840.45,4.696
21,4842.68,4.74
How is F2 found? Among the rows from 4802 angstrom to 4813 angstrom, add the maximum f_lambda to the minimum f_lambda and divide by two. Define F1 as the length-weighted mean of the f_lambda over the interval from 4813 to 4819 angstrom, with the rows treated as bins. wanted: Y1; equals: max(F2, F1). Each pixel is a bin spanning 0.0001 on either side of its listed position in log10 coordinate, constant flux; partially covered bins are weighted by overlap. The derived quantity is 5.61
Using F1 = 5.2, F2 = 5.61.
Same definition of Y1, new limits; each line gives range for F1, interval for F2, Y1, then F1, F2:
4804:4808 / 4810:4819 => 5.71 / 5.7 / 5.25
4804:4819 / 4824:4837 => 5.40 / 5.4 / 4.93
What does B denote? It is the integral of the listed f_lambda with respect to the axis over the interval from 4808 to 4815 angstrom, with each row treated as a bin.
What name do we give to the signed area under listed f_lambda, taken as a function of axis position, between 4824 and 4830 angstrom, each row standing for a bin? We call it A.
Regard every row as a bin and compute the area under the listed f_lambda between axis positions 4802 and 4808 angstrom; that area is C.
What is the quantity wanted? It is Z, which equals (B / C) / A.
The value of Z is 0.036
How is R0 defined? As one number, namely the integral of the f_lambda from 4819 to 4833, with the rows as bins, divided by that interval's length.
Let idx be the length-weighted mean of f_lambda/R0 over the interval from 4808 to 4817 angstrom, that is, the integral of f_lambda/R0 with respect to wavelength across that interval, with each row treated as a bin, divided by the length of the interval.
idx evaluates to 1.06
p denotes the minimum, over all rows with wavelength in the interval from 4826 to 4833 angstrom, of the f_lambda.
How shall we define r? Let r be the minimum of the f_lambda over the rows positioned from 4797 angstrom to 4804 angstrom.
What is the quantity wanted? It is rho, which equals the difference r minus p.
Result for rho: 1.0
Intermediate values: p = 4.911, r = 5.881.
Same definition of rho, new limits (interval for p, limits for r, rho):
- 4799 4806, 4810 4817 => -0.6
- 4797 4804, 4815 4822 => -0.8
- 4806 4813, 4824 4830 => -0.3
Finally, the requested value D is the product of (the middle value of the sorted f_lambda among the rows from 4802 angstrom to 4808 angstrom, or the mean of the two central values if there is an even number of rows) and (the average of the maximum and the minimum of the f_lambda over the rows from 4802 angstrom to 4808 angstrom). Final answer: 33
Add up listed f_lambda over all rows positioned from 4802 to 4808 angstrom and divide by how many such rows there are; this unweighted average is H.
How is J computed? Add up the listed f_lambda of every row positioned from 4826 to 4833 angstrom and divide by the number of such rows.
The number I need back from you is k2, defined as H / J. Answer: 1.15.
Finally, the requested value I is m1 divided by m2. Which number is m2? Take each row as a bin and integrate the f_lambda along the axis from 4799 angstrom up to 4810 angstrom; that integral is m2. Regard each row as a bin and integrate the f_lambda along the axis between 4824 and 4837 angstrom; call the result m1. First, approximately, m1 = 64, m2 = 64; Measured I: 1.0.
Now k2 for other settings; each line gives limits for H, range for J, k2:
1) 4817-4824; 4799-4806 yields 0.86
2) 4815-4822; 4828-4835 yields 1.04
